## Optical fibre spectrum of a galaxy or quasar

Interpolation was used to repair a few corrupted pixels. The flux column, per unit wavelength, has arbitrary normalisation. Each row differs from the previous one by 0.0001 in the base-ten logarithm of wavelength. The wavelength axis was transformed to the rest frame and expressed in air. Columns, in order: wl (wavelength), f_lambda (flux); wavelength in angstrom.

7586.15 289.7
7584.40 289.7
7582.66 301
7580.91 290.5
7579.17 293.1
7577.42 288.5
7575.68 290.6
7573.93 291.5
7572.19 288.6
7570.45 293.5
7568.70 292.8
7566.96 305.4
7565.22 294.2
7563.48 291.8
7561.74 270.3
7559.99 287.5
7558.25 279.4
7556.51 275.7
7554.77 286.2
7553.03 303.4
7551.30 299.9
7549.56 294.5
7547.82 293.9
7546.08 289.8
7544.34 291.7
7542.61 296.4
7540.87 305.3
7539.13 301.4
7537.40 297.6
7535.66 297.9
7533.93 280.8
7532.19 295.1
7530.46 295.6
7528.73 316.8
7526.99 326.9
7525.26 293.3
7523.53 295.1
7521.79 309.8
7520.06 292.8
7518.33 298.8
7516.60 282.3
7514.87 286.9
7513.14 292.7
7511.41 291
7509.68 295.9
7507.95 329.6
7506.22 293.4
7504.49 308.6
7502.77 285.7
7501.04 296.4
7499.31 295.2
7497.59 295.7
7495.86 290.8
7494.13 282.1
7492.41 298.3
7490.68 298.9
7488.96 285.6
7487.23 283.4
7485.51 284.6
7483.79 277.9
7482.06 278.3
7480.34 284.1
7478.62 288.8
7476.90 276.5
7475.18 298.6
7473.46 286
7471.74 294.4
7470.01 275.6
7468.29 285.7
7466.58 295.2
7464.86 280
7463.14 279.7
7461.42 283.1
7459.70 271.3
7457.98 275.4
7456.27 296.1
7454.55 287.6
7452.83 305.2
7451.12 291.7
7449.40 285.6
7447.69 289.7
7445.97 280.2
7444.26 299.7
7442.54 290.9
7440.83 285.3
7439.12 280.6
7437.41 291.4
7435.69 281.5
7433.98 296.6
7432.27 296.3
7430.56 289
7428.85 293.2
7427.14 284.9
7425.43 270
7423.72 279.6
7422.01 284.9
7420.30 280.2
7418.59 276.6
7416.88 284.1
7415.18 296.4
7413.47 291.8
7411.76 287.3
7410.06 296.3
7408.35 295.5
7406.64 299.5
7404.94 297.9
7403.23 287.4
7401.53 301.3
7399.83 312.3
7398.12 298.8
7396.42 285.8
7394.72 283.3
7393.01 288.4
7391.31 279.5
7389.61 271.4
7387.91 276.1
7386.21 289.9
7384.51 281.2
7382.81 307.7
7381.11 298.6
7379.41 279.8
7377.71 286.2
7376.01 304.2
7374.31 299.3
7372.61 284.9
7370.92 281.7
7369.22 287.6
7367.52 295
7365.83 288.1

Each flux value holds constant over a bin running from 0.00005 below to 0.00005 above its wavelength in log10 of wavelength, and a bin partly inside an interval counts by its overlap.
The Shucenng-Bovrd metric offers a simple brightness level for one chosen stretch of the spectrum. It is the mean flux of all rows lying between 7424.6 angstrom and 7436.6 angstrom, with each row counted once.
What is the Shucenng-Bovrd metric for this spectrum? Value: 287.4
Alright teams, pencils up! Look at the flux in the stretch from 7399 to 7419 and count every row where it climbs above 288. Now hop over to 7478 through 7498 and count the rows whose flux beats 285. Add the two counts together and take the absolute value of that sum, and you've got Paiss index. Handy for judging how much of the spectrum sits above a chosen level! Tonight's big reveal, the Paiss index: 14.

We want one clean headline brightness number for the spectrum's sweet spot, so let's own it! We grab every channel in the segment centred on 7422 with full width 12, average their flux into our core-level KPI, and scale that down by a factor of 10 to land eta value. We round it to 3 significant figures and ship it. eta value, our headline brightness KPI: 28.0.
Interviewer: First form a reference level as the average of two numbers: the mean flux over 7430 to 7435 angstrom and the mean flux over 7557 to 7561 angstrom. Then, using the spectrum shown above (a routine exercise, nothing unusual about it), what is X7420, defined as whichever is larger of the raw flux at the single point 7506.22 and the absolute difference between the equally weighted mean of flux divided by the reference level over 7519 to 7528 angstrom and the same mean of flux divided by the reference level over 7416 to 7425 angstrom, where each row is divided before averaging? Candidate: 293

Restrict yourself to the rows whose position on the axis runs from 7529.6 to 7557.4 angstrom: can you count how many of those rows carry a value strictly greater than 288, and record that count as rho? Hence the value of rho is 13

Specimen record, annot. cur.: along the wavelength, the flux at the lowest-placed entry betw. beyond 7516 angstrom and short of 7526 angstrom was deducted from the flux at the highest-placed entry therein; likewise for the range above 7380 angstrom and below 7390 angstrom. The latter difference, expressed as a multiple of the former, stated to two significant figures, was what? -2.5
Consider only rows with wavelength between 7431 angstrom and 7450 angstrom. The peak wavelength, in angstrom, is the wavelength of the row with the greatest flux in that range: 7444.26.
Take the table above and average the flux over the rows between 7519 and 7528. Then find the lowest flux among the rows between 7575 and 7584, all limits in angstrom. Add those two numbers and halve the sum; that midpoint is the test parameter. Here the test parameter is 296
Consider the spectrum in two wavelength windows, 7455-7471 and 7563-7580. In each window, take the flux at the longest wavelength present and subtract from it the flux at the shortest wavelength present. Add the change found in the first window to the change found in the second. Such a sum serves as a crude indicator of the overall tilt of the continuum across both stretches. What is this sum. -19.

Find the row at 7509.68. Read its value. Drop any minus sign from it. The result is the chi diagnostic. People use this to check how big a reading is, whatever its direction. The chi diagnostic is 296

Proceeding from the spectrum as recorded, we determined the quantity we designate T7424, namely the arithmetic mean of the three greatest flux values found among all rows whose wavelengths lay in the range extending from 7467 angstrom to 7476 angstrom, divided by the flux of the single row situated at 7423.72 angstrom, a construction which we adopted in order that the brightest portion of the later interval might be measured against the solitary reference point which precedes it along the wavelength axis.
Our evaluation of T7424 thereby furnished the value 1.05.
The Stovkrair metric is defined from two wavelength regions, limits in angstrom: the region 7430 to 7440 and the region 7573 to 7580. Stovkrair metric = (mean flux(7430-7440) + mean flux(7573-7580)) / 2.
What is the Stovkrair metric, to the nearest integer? 290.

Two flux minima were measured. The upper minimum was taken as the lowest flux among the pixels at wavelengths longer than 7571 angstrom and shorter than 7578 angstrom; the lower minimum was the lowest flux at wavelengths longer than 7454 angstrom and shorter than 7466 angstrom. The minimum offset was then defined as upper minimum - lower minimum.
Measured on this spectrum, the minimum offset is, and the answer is 17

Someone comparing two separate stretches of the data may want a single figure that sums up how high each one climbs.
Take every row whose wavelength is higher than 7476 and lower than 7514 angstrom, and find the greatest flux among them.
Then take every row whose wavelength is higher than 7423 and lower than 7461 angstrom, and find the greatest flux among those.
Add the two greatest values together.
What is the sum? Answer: 635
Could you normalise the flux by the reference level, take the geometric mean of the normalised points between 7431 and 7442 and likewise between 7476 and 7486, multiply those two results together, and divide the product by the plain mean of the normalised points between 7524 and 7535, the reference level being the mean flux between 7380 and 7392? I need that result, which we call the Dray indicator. 0.94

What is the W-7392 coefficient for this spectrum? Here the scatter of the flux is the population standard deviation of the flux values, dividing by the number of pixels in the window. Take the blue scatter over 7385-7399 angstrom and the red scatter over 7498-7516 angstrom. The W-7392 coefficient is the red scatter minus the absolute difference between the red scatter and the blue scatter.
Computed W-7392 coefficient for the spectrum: 8.0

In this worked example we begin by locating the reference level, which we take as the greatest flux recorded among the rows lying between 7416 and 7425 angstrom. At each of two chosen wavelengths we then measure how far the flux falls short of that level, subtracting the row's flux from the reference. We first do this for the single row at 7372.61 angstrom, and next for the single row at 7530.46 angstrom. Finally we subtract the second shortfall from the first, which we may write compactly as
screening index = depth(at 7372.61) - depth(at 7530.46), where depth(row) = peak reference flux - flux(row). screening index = 11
